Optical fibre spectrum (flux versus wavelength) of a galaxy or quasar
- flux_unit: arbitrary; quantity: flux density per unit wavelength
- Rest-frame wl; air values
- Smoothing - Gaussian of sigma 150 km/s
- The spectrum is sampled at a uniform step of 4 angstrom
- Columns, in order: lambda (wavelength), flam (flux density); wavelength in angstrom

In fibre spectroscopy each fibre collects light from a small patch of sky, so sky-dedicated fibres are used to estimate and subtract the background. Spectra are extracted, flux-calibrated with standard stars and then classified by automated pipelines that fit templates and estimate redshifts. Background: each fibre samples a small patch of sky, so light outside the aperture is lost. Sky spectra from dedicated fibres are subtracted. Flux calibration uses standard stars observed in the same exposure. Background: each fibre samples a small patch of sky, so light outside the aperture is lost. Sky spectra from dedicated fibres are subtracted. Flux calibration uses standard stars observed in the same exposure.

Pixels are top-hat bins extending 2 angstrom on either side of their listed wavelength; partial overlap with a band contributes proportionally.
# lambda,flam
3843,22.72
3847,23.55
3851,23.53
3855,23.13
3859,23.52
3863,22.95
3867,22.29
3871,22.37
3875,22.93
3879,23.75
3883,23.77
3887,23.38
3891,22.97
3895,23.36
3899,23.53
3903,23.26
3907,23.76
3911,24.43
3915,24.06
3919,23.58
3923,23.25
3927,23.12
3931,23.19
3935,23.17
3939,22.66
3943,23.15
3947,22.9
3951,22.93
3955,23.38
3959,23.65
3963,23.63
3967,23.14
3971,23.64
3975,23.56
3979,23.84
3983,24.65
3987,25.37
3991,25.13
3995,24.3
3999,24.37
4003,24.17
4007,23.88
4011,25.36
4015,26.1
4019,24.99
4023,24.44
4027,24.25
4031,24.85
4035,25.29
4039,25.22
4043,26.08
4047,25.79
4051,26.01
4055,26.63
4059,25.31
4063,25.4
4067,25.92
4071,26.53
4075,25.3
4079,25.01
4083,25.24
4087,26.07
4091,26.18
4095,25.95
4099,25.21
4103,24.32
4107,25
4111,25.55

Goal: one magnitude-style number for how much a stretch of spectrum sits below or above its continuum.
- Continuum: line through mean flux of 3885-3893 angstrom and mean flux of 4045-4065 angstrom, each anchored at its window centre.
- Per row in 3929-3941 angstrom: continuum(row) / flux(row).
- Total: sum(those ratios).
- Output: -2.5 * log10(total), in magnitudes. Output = -1.23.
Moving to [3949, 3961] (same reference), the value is -1.23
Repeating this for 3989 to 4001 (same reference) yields -1.20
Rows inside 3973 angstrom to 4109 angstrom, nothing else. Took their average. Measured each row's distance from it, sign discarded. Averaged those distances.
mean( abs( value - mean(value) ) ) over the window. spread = 0.63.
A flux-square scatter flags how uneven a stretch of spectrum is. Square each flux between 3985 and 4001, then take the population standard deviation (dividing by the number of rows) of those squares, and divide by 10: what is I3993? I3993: 2.3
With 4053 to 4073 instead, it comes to 2.9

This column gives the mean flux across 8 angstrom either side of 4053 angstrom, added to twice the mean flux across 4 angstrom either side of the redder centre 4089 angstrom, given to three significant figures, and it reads 78.2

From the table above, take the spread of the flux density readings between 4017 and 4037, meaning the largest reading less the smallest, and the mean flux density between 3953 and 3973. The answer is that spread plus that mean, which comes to 24.5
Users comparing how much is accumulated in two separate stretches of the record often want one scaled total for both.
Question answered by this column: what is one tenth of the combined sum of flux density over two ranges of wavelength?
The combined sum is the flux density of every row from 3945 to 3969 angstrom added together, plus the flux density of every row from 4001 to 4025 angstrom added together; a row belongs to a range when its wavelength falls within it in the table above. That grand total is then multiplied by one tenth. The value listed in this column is 28.9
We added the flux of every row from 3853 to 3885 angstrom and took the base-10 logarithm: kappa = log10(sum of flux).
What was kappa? 2.27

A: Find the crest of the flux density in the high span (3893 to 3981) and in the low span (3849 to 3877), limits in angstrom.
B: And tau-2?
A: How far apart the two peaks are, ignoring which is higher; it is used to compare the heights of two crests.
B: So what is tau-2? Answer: 0.90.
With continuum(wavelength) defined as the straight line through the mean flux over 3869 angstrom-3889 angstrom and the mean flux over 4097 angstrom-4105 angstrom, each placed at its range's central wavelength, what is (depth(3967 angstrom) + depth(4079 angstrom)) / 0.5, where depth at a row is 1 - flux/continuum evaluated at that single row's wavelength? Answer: 0.027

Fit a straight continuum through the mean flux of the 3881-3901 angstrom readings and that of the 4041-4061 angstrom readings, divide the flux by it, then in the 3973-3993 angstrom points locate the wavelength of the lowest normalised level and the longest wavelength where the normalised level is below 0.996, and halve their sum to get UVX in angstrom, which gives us 3979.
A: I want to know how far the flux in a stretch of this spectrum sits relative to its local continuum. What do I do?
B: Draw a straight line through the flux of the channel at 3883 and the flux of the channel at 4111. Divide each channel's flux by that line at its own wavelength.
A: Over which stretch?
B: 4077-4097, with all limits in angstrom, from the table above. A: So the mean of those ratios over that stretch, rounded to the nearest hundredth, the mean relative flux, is 1.01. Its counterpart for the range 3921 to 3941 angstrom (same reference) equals 0.96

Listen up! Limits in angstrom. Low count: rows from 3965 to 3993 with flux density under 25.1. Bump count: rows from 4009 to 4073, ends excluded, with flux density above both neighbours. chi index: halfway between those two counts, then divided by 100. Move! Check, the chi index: 0.045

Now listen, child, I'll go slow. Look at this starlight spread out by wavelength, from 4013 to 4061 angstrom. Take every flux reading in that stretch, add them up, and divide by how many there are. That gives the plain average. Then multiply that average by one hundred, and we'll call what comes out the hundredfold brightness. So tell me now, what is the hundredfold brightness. 2541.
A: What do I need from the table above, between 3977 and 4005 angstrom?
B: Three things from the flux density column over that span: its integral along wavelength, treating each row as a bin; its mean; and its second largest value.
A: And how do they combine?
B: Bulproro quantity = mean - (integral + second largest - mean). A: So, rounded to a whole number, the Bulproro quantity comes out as -663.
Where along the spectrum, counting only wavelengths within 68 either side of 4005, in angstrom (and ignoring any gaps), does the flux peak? 4055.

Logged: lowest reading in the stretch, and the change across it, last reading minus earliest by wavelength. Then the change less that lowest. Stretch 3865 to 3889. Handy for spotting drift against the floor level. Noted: -21.2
